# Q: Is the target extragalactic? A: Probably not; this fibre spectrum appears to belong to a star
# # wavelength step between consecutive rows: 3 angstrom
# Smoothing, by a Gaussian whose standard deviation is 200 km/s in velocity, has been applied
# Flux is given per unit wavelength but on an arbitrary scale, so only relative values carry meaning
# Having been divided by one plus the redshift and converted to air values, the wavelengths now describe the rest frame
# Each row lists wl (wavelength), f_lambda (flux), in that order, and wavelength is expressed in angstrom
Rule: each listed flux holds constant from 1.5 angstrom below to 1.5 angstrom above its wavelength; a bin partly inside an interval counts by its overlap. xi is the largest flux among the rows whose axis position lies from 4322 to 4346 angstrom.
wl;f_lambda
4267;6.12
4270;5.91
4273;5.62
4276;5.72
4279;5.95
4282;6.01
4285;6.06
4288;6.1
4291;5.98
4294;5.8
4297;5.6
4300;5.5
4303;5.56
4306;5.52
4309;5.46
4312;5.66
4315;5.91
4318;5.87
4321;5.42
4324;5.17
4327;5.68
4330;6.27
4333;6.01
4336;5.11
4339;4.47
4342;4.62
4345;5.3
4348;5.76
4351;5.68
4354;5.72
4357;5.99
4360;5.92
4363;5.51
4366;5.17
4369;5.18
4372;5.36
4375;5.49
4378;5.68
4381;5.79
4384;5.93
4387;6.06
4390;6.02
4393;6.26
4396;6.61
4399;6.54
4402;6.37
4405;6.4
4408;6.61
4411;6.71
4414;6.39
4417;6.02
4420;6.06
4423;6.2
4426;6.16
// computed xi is 6.27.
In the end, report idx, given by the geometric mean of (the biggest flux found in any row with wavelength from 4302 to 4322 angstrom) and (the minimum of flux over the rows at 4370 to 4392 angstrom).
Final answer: 5.63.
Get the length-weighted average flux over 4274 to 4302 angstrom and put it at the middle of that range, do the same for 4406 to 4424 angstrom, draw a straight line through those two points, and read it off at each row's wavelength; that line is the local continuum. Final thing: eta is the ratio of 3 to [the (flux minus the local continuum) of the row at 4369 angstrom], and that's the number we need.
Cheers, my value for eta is -3.1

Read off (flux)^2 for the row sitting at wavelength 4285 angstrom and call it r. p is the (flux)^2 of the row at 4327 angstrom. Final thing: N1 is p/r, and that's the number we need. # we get 0.88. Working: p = 32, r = 36.7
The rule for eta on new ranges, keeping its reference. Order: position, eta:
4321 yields -5.4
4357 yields -24.2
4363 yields -4.8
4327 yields -9.4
